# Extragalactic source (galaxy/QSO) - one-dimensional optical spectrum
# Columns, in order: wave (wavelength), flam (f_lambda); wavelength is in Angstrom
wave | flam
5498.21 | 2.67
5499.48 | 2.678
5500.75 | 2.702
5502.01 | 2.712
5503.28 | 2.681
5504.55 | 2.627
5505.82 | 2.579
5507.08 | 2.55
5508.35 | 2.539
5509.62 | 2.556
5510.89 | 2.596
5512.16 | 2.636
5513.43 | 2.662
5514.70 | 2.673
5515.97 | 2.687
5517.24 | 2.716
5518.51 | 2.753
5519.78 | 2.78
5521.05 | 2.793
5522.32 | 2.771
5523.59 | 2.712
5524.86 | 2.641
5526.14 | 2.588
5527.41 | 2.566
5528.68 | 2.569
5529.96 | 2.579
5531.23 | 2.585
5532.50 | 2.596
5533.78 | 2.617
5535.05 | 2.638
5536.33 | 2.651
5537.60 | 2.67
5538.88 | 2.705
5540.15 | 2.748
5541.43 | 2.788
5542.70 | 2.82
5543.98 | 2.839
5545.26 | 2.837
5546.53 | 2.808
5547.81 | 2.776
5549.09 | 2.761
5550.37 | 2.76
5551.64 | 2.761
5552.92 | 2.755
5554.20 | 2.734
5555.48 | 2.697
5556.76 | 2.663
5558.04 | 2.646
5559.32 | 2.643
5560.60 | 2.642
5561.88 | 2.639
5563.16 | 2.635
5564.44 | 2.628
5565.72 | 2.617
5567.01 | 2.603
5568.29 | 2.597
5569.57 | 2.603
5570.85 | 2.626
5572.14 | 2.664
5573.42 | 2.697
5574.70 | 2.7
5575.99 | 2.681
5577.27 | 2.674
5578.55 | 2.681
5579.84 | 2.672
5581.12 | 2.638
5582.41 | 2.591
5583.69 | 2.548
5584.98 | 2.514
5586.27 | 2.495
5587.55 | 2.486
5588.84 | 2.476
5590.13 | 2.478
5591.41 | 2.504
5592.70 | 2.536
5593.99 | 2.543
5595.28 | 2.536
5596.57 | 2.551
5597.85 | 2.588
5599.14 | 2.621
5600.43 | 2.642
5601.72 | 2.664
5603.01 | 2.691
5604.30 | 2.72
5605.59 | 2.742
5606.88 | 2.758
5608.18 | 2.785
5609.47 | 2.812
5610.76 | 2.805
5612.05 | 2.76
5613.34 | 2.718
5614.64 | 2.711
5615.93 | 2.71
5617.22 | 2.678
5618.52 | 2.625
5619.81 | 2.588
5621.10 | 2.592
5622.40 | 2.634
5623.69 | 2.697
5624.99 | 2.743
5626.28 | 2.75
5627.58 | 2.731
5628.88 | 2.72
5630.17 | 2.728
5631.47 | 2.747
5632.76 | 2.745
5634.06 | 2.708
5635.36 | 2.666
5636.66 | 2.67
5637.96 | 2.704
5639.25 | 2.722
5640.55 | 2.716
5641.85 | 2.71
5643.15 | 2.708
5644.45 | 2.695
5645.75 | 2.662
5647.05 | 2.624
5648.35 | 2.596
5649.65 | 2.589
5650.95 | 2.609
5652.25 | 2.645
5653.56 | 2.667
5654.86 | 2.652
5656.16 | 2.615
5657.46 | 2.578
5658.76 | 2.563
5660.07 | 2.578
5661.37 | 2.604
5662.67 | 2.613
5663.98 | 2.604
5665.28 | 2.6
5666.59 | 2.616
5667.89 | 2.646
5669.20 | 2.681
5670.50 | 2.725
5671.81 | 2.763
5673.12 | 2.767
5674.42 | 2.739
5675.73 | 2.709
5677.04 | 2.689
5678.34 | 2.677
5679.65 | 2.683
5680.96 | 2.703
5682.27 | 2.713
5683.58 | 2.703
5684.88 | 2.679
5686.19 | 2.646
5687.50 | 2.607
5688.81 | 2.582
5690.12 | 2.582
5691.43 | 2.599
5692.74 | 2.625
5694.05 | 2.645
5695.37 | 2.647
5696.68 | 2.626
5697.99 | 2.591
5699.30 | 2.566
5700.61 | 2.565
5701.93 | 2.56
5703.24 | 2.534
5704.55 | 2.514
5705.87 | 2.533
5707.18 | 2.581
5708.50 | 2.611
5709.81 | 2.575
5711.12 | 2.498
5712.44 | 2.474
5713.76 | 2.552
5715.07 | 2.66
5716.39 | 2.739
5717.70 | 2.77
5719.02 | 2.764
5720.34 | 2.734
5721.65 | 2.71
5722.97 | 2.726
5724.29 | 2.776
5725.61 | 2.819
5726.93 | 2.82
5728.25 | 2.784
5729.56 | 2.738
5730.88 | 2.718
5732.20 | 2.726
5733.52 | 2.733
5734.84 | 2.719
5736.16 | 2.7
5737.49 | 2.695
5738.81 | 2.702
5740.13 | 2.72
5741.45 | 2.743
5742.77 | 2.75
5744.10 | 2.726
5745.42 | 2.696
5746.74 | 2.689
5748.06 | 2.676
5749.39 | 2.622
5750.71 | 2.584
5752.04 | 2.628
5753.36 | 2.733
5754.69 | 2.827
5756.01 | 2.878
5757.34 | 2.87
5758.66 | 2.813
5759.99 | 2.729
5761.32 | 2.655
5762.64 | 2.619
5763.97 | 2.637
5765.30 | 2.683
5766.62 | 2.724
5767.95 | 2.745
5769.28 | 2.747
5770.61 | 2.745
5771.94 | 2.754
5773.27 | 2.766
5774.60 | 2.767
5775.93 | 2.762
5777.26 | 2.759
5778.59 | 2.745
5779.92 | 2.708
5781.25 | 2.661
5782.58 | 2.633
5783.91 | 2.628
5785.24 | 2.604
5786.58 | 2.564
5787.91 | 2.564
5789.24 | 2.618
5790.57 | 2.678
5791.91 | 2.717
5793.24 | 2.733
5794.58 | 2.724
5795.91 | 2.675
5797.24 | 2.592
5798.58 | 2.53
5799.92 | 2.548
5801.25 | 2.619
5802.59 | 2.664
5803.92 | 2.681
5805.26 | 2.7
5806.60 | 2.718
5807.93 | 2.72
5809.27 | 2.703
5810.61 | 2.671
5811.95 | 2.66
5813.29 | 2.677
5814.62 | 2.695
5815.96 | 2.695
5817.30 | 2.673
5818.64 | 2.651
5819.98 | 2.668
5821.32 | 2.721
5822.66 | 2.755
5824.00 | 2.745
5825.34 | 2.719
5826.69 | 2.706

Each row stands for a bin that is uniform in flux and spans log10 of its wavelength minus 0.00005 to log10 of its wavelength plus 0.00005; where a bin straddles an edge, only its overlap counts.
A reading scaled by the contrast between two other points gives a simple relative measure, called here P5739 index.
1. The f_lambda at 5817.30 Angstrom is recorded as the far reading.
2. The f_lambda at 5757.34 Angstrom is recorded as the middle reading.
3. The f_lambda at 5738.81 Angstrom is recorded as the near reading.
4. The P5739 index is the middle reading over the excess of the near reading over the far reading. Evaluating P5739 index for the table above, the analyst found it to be 99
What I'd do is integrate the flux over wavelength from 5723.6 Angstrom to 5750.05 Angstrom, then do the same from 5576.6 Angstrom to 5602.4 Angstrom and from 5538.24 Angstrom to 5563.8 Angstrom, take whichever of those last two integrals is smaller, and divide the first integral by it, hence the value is 1.09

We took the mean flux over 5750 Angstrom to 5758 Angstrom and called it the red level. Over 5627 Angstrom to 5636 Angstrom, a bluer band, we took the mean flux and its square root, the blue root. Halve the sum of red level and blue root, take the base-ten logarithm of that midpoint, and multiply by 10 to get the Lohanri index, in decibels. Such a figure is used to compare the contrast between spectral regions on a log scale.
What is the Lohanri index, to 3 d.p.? 3.427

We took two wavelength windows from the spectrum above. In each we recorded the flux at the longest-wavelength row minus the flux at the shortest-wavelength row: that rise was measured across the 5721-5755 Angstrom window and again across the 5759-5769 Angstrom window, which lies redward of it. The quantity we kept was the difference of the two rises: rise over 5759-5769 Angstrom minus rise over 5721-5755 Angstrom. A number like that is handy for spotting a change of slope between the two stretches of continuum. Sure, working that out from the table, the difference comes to -0.10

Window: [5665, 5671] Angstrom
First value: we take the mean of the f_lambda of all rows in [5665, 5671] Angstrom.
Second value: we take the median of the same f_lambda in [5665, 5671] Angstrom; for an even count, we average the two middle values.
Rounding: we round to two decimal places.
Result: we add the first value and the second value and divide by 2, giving 2.65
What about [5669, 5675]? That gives 2.74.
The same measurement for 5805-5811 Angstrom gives 2.70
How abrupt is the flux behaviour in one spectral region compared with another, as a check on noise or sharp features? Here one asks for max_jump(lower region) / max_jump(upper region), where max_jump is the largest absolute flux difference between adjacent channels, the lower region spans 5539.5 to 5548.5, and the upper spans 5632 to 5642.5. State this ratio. 1.0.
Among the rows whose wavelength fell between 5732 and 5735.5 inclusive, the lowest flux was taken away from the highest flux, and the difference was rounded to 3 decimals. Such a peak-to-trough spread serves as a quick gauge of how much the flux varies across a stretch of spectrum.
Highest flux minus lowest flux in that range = 0.014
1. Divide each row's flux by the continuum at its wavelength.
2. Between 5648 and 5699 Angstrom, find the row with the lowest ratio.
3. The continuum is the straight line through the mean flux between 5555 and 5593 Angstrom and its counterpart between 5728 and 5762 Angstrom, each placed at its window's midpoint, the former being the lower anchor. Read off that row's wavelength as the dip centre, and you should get 5690.12 Angstrom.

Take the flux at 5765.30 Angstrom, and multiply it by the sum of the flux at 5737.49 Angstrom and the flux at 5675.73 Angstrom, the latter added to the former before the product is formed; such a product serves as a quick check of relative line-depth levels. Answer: 14.5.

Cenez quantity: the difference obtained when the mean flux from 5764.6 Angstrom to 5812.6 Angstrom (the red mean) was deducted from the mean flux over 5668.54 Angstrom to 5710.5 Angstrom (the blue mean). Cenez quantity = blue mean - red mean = -0.043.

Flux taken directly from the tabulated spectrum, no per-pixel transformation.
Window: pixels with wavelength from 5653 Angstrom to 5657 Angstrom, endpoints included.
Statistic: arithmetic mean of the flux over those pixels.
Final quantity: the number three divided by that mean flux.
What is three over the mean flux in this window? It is 1.13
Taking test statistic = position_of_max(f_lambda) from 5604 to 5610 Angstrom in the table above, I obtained 5609.47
